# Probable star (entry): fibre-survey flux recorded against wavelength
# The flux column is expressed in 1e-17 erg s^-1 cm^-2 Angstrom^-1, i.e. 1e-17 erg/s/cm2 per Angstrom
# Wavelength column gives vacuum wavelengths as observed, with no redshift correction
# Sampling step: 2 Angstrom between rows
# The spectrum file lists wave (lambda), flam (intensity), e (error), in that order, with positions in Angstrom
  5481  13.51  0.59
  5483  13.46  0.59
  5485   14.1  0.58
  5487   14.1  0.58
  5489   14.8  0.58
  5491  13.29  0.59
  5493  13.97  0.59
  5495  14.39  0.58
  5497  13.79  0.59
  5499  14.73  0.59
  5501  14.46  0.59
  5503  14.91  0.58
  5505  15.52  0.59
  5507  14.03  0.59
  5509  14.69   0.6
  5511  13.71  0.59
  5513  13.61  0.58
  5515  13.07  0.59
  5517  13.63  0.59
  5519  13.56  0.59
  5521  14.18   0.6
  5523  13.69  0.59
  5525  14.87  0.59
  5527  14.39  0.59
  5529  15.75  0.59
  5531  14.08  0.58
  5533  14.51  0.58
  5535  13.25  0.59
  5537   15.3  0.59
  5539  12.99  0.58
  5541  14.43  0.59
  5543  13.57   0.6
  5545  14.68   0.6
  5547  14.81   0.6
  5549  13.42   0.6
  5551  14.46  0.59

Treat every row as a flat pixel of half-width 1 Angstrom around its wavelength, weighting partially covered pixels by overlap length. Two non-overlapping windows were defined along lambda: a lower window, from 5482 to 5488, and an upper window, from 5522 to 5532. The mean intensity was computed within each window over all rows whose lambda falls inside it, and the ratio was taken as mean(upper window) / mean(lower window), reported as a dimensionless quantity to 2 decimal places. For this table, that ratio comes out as 1.05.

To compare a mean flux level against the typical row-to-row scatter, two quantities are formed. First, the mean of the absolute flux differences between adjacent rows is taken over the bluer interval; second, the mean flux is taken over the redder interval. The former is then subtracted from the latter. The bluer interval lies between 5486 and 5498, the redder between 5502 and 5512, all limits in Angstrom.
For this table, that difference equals 13.8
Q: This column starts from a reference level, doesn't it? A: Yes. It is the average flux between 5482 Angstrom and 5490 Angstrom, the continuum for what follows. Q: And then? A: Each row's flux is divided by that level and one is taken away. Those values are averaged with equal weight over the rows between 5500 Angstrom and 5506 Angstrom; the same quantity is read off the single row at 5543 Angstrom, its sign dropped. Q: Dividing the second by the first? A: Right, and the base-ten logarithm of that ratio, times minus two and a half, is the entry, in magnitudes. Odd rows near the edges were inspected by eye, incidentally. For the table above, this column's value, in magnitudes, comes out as 0.5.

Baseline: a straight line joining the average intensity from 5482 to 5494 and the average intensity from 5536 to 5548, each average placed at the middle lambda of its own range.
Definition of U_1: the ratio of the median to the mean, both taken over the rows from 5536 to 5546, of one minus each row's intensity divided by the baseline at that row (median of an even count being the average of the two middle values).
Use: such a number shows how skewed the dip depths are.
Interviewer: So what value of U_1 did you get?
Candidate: -1.5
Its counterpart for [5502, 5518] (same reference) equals -4.0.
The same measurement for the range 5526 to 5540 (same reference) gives 2.2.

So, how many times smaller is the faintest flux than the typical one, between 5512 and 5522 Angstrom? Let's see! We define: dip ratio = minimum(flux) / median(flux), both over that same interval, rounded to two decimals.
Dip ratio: 0.96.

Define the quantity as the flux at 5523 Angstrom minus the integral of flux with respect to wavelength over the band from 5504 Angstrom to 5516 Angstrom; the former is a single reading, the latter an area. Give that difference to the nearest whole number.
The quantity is -156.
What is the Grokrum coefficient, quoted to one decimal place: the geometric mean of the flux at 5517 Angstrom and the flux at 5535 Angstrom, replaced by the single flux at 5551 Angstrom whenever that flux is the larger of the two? 14.5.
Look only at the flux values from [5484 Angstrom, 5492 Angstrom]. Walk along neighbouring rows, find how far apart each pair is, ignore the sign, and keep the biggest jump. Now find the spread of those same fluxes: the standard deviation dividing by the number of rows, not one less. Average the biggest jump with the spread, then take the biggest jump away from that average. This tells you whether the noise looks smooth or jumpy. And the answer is -0.49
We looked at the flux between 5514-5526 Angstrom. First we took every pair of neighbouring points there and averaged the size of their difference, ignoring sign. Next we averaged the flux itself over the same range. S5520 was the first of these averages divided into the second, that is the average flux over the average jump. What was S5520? 24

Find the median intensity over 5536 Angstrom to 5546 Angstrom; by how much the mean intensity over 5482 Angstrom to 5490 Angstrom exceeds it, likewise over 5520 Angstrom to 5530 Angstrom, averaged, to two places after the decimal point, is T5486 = -0.08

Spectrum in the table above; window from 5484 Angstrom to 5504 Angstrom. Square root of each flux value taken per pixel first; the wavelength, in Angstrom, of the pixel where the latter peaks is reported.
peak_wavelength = 5503 Angstrom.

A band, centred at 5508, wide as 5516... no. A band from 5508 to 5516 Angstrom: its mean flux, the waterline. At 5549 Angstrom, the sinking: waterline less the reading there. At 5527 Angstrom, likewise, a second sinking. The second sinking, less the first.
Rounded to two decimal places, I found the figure -0.97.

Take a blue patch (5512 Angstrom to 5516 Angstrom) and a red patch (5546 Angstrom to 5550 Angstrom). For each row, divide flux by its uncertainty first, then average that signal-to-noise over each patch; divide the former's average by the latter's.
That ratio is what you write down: 0.97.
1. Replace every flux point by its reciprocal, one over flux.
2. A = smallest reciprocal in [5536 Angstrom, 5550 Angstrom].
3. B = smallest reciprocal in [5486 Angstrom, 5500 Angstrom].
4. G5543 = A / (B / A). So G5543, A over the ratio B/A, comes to 0.0632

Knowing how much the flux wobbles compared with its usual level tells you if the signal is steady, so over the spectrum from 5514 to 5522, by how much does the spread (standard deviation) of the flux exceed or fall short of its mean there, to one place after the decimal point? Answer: -13.2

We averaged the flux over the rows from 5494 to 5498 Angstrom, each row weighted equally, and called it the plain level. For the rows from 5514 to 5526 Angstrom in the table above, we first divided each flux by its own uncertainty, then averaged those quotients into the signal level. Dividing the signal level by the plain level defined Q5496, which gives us 1.66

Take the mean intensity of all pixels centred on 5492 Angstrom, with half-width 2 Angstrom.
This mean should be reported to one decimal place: 13.6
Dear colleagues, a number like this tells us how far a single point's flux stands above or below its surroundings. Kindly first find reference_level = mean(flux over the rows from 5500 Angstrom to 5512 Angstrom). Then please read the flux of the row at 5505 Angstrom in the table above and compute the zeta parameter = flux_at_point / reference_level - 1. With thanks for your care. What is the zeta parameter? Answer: 0.07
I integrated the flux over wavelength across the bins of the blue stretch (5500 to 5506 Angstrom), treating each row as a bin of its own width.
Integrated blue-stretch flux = 90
